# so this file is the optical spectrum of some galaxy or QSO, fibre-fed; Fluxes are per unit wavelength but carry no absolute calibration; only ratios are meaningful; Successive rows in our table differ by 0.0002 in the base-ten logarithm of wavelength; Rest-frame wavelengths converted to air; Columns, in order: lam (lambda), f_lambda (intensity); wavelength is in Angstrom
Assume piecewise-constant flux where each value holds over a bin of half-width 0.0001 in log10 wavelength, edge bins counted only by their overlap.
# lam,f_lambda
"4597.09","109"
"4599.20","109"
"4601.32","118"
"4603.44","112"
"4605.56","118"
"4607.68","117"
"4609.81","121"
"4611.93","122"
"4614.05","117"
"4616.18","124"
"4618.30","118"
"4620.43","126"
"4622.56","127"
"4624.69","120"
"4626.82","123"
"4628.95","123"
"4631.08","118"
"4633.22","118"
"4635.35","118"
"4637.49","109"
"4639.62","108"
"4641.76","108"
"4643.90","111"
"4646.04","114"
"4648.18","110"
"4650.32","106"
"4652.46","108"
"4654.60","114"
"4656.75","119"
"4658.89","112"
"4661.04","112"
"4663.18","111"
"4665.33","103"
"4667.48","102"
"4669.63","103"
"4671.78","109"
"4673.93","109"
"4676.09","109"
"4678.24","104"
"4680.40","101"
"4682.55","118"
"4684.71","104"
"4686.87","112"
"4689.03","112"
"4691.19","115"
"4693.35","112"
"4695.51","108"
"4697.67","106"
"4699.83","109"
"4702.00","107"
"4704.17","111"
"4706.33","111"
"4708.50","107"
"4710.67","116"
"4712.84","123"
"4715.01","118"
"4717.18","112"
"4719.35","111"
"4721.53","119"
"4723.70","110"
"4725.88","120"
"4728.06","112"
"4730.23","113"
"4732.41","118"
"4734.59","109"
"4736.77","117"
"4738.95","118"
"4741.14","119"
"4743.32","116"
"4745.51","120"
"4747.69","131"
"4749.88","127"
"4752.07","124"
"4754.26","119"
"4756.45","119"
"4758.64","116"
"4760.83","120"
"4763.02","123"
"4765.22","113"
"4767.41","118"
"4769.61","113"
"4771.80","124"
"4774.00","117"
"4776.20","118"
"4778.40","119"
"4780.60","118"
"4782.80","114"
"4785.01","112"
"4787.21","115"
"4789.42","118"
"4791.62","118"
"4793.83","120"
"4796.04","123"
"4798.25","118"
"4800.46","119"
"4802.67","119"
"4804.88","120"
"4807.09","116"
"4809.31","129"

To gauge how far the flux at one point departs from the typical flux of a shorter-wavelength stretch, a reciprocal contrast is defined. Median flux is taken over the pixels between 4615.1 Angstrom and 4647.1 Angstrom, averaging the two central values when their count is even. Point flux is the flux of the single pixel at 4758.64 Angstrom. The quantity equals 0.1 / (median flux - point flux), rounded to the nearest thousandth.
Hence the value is 0.050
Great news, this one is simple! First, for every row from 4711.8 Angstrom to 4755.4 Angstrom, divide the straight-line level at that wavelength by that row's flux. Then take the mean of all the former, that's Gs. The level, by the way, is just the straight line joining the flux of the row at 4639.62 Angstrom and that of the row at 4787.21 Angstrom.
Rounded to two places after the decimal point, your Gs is 0.96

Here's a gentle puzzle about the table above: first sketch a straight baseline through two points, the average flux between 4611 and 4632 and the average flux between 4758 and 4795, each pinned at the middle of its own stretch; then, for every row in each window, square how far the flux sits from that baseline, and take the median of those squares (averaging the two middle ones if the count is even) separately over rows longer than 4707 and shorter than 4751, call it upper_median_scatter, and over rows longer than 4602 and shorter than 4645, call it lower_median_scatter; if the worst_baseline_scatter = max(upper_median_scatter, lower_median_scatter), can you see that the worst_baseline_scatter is 16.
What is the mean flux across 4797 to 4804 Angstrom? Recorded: 119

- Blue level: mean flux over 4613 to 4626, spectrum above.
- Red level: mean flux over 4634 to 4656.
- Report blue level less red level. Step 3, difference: 11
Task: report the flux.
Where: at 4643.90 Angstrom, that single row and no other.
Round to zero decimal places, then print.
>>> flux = 111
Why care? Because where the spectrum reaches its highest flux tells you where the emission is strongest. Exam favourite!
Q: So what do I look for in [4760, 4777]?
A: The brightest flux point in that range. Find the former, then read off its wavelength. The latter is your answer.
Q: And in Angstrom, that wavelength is 4771.80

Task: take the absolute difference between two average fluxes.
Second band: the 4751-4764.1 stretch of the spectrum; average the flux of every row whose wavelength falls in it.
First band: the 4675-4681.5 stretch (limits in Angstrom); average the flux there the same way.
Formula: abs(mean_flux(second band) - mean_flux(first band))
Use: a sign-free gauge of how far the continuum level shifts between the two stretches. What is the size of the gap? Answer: 16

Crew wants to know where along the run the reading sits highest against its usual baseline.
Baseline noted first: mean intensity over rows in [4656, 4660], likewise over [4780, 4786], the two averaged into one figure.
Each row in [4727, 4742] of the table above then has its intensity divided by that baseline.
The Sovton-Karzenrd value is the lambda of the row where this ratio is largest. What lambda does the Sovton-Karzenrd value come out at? 4741.14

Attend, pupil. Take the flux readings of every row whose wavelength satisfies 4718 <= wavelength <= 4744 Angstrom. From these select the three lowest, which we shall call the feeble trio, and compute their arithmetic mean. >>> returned 110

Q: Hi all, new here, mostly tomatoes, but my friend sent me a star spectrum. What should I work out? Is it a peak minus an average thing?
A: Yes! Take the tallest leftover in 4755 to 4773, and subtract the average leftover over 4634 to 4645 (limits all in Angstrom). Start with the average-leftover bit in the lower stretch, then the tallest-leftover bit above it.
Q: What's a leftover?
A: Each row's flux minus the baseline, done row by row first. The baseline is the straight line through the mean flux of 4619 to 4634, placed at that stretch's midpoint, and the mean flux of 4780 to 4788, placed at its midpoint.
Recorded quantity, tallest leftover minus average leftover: 19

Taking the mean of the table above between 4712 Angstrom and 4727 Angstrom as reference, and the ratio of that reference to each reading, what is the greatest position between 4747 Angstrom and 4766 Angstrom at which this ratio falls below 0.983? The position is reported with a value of 4763.02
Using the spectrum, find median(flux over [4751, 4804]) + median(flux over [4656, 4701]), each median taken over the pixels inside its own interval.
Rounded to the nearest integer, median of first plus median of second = 227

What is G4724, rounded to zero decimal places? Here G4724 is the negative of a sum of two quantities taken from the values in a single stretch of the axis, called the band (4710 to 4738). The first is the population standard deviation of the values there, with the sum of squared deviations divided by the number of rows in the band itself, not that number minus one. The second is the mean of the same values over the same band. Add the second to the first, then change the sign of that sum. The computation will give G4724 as -119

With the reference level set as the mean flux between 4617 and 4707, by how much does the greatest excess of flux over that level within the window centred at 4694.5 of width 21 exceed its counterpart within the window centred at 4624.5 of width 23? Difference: -12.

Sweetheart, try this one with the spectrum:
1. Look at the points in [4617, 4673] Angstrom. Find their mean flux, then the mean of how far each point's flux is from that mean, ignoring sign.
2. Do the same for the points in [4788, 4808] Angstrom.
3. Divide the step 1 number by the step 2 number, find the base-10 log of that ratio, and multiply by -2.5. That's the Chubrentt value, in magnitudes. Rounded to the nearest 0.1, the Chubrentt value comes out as -1.6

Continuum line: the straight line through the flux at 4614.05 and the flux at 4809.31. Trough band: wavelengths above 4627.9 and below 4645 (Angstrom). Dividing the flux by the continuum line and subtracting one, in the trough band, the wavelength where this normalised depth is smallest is 4641.76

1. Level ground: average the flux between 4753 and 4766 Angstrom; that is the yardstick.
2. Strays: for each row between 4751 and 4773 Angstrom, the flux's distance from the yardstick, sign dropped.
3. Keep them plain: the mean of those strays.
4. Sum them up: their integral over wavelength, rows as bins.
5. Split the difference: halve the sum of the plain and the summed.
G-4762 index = 37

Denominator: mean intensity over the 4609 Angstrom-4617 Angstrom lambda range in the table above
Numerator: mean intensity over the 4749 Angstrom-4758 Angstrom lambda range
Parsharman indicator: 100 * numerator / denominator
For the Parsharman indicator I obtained 101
